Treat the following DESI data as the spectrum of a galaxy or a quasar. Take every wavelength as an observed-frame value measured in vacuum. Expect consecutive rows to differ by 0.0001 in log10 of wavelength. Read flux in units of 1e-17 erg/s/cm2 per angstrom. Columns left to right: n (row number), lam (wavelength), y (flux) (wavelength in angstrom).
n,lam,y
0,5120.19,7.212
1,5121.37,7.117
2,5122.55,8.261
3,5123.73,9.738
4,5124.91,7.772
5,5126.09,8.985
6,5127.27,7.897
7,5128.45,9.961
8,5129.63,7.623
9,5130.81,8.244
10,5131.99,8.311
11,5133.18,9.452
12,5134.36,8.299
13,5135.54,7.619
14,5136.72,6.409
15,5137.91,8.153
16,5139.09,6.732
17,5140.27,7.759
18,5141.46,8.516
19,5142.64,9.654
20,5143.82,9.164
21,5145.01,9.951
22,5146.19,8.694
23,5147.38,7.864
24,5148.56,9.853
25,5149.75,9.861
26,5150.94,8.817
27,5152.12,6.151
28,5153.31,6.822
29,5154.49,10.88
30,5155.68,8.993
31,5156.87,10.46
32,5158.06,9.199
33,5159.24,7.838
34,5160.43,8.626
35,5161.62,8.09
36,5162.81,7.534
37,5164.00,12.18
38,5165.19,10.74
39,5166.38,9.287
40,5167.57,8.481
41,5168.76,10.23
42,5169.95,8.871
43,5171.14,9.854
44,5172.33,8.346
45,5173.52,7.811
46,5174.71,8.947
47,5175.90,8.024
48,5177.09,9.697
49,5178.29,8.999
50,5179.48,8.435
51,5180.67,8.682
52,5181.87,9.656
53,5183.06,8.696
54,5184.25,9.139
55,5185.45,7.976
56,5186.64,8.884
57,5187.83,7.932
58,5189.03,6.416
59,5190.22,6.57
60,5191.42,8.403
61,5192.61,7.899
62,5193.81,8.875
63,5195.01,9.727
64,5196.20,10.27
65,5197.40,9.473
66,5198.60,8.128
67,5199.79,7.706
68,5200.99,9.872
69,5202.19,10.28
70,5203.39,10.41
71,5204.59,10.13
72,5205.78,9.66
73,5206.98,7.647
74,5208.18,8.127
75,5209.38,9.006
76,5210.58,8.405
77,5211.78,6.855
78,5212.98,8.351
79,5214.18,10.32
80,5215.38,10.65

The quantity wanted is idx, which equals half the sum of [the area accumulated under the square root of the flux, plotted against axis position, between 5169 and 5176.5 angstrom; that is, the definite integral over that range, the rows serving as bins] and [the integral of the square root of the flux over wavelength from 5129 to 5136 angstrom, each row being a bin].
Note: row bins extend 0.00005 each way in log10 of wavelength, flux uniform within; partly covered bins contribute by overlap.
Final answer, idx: 21.1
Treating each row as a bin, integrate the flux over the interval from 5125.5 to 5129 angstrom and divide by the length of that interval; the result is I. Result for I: 8.9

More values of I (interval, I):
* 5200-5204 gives 9.9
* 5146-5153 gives 8.5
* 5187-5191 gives 7.1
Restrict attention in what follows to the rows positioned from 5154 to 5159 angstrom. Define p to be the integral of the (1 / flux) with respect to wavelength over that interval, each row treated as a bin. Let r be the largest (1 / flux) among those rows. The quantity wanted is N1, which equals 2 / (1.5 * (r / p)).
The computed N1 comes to 6.23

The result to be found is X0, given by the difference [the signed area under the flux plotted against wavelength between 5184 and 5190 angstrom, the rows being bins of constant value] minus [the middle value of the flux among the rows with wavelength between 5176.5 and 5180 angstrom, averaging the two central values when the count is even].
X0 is 38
